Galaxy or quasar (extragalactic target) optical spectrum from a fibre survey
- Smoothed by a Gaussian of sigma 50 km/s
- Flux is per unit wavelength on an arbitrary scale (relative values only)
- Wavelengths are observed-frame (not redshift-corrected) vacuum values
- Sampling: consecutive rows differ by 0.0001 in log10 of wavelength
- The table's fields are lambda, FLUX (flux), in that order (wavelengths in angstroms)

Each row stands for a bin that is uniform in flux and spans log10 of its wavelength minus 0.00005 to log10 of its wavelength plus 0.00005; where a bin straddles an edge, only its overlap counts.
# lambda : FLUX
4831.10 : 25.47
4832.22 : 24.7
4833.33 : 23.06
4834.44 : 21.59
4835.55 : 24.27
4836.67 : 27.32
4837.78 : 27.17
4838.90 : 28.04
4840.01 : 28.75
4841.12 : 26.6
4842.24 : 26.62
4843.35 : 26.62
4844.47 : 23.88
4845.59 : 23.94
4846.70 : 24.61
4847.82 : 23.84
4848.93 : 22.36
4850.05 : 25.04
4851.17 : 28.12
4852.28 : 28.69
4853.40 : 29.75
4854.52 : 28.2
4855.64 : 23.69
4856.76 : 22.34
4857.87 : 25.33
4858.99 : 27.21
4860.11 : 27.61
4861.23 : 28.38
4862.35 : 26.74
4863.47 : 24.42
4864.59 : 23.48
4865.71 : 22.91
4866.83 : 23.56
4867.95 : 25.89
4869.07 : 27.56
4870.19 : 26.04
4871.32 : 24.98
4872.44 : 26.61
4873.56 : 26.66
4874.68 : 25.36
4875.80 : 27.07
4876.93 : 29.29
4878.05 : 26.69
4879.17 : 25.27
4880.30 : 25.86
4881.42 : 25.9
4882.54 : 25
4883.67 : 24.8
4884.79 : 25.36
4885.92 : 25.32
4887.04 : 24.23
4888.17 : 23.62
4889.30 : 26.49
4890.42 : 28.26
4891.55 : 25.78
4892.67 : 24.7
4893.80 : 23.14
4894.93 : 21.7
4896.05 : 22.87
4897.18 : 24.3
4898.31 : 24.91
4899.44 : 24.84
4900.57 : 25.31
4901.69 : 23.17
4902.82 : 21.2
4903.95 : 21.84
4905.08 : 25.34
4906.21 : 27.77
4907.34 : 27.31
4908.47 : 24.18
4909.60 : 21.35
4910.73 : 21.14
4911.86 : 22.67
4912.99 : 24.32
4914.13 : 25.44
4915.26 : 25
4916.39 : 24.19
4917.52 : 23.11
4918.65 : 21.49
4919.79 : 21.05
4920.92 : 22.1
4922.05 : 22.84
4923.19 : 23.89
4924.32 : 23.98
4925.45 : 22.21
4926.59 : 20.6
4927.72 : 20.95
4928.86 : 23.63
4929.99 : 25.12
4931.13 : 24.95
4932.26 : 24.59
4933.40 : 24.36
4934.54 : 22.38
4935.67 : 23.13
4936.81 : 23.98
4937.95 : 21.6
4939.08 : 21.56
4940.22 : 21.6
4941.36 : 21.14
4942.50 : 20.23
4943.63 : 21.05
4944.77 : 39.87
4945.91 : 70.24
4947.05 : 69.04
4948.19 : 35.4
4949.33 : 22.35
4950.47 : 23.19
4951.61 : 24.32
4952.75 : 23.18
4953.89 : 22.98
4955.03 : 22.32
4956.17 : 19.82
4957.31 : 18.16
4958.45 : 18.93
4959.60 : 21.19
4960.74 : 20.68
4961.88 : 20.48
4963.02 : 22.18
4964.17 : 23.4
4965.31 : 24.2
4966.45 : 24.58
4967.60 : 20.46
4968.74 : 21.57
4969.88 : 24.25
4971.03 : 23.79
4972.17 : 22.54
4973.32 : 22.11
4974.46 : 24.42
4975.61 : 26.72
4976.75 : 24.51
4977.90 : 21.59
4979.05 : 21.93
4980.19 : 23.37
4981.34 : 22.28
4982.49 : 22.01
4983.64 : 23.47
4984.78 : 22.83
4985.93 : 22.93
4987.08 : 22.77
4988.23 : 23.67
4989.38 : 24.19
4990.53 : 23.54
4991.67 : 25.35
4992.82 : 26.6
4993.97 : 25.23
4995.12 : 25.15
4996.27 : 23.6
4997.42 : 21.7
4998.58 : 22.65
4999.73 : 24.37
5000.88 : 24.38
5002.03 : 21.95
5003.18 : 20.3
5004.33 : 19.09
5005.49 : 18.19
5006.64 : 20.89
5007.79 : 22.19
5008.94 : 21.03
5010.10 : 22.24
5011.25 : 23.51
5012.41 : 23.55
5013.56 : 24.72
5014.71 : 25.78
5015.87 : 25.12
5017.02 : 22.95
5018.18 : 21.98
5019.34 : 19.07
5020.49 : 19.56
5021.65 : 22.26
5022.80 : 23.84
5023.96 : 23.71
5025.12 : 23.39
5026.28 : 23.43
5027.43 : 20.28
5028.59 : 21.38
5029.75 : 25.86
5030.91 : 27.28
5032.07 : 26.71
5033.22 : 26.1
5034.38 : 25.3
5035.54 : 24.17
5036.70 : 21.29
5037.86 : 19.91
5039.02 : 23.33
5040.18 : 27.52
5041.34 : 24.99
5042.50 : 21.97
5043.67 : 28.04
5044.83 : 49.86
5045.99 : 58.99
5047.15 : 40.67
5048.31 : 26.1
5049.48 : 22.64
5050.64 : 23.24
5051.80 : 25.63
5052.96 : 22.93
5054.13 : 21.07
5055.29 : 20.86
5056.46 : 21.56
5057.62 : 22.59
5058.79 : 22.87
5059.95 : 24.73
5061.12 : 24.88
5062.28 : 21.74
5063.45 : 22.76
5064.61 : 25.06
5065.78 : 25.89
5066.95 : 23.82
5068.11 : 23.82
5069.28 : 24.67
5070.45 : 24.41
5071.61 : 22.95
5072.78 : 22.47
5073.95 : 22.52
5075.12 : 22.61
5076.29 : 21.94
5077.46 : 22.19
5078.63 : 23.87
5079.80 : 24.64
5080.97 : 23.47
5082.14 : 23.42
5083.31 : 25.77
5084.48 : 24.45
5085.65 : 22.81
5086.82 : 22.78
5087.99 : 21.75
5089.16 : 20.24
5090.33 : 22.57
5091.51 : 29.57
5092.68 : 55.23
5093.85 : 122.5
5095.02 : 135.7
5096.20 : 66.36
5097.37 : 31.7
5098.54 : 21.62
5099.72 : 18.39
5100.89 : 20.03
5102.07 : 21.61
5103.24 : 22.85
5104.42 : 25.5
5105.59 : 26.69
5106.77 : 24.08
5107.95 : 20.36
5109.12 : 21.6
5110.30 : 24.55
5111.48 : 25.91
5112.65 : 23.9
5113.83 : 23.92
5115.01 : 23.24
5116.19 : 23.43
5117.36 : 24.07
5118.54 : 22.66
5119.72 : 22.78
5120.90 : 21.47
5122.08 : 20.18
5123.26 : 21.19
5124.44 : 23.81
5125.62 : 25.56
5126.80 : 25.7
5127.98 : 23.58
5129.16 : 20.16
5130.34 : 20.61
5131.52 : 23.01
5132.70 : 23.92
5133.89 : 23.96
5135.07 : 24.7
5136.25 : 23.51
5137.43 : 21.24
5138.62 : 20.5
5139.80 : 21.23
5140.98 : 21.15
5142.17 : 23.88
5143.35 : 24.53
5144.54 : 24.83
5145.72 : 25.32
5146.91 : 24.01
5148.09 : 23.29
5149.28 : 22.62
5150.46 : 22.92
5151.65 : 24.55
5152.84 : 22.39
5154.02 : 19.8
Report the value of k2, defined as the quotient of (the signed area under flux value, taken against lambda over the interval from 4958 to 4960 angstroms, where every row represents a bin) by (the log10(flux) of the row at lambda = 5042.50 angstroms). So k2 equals 30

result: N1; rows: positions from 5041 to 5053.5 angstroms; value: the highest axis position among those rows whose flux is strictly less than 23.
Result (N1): 5052.96 angstroms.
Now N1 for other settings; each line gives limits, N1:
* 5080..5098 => 5090.33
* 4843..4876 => 4865.71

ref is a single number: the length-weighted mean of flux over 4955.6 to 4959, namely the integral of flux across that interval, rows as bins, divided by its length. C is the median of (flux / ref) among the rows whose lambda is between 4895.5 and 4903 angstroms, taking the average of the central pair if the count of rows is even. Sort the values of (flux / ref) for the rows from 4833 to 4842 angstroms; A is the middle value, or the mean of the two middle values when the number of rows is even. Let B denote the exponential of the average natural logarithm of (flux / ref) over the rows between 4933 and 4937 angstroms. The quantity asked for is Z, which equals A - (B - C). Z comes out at 1.5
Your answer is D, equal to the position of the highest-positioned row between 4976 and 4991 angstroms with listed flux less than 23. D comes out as 4987.08 angstroms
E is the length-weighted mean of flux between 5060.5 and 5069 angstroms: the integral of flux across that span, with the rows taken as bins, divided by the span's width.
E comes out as 24.0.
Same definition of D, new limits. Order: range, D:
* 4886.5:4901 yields 4896.05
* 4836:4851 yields 4848.93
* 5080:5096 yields 5090.33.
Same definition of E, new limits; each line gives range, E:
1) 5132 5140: 22.8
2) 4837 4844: 27.3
